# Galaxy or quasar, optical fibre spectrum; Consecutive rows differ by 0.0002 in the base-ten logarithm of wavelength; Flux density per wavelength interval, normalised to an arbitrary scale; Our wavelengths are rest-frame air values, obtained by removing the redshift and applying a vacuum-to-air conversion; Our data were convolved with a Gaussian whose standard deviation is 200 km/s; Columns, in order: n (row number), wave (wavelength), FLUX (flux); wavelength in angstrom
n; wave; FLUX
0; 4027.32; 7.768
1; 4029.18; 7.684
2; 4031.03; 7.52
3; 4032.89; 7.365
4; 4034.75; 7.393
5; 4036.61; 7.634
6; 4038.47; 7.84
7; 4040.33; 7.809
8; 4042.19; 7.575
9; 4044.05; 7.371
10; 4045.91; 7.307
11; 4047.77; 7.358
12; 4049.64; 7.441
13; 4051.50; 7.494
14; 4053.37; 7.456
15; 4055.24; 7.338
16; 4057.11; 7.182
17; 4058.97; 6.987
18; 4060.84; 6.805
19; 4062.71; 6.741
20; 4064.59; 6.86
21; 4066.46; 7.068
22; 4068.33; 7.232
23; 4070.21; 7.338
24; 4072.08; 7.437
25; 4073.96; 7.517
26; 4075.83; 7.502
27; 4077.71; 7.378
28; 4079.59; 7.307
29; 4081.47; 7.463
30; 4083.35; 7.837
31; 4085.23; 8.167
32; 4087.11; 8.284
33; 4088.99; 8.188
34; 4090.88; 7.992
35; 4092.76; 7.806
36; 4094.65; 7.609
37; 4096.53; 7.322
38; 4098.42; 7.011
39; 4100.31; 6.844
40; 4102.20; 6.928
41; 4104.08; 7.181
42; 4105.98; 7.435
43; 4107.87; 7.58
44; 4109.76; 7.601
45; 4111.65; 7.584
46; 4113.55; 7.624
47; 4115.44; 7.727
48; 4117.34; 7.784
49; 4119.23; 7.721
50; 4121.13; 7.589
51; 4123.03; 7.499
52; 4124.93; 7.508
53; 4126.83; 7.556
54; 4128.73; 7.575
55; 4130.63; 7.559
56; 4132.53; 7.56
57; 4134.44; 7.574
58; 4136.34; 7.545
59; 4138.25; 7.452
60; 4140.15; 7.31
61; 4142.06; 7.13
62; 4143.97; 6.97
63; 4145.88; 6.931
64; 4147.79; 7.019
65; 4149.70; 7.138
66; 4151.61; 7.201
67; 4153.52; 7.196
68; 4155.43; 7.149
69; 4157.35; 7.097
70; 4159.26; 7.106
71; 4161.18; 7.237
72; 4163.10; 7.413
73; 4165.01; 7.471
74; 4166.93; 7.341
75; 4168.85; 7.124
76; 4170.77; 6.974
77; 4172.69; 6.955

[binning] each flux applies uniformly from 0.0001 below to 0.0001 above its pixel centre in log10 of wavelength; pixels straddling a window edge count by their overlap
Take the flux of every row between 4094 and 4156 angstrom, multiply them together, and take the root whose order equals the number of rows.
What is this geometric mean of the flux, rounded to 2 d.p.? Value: 7.37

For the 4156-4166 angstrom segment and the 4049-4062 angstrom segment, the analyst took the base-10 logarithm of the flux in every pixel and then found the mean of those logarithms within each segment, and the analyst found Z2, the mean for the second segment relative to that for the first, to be 1.00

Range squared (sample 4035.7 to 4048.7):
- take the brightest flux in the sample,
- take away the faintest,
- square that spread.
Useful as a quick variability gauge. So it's 0.284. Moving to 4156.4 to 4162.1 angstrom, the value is 0.020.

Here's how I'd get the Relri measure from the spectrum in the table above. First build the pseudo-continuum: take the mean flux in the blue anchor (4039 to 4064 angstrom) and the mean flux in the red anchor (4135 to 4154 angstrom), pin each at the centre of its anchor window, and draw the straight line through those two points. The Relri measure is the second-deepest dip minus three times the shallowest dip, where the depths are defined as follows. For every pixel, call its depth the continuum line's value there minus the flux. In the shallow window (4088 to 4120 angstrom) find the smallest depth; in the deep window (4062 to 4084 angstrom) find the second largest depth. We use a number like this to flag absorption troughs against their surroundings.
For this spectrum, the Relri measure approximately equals 3.2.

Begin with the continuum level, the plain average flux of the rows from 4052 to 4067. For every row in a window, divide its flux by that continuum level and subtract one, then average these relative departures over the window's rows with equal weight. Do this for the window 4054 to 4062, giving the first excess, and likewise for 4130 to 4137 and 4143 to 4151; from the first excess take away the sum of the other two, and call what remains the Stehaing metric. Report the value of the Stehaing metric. -0.06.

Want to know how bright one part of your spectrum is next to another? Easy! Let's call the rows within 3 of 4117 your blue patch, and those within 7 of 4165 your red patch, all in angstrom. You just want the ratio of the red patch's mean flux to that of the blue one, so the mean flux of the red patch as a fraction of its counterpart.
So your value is 0.93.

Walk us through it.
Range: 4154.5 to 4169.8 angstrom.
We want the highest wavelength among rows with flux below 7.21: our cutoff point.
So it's 4168.85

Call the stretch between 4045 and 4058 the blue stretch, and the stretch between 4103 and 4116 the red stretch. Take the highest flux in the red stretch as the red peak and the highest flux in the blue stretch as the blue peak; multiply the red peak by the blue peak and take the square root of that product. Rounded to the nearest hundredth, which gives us 7.61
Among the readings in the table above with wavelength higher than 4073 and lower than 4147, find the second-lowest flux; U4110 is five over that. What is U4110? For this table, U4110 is 0.72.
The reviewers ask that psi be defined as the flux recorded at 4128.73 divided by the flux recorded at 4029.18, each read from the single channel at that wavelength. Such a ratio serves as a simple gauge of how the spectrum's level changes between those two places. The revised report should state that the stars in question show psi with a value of 0.99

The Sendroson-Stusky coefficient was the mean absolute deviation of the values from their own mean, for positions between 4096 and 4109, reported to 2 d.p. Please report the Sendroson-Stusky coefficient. 0.22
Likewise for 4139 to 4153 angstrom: 0.11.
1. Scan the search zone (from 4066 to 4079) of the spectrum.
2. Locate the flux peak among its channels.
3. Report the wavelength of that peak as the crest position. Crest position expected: 4073.96 angstrom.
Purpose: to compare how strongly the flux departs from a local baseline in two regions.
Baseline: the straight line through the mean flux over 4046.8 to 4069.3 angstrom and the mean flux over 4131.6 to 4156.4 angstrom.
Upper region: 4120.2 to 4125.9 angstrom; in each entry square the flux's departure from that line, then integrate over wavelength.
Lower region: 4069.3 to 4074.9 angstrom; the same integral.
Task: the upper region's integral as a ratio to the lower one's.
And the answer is 1.4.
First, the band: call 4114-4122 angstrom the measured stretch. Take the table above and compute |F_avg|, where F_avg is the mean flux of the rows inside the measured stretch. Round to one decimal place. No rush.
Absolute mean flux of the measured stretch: 7.7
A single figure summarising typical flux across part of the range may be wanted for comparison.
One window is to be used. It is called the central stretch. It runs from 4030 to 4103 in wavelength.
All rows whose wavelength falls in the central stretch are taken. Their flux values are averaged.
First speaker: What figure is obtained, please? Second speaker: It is 7.4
